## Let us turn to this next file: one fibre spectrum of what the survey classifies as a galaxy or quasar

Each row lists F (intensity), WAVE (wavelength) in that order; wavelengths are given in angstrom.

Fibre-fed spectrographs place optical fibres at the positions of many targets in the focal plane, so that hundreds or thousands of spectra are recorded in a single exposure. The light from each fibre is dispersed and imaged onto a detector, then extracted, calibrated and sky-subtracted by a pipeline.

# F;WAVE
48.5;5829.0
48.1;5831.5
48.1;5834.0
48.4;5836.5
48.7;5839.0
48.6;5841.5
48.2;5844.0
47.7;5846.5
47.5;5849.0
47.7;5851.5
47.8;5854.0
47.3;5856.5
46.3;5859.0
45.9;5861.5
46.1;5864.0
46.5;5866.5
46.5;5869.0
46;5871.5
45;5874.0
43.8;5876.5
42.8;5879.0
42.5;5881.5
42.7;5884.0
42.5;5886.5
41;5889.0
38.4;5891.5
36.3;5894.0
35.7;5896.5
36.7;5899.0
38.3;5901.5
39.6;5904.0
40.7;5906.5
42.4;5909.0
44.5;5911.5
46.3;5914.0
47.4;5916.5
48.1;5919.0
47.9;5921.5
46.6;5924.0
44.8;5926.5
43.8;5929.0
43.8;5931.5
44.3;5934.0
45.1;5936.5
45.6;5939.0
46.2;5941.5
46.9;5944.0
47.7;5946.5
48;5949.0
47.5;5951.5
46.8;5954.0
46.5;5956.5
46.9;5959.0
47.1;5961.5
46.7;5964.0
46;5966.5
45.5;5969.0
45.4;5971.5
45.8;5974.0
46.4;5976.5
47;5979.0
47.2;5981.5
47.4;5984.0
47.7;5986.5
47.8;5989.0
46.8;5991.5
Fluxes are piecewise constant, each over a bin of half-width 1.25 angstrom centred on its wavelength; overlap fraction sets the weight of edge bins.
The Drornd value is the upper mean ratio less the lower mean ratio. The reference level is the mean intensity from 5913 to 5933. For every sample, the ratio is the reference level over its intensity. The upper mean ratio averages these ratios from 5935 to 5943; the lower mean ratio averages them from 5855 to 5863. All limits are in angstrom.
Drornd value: 0.019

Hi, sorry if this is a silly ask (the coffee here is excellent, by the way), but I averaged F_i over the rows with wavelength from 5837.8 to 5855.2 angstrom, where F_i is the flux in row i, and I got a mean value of 48.0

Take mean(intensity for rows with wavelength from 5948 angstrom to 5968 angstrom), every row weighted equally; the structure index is 46.9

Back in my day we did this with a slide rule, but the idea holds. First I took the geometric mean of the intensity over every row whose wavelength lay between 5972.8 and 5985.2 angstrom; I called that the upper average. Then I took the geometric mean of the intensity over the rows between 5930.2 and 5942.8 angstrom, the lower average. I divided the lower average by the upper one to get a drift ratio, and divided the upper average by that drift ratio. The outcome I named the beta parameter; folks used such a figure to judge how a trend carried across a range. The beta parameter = 49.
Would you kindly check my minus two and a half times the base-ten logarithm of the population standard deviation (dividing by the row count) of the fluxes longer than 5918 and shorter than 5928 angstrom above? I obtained -0.30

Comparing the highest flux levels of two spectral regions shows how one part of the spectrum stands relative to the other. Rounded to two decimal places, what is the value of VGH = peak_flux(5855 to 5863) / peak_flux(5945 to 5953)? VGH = 0.99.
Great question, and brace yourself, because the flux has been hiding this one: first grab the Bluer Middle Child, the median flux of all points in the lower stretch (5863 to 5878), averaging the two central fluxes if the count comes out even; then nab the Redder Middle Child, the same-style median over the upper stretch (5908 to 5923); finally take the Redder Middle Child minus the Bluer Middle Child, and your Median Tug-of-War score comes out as 0.8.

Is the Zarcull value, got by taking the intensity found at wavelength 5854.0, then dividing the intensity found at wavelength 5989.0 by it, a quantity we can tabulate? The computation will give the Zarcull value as 1.00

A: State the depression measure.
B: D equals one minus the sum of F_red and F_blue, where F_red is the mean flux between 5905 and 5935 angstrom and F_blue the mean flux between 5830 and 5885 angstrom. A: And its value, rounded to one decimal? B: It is -90.5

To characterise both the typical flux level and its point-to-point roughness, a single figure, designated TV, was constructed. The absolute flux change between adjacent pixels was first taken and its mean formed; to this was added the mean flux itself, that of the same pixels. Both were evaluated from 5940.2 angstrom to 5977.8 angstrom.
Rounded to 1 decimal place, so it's 47.1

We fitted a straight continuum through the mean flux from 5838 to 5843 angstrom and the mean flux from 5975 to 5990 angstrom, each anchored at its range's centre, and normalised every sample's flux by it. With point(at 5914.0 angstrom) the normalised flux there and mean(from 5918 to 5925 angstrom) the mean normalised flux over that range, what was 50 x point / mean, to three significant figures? 48.6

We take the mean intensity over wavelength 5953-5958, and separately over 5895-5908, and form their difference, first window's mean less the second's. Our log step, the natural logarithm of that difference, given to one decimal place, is 2.1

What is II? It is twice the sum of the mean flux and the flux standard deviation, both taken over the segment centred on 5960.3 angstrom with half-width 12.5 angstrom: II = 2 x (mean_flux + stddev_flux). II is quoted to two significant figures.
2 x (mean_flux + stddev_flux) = 95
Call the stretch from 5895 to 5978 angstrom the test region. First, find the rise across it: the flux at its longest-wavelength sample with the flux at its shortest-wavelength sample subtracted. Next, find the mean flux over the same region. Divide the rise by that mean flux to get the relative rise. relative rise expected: 0.24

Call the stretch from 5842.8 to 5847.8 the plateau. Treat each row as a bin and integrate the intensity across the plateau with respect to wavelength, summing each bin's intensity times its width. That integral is 240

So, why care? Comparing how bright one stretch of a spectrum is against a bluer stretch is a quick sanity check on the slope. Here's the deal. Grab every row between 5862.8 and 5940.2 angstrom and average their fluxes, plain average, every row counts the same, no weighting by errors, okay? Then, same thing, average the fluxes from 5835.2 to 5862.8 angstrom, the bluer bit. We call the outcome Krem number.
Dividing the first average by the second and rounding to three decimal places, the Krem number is 0.908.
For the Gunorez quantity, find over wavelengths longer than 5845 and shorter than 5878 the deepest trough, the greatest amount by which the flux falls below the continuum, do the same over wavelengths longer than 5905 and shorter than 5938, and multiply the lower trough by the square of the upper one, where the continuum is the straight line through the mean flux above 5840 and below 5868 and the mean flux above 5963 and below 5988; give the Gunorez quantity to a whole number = 128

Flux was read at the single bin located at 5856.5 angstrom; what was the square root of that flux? 6.88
